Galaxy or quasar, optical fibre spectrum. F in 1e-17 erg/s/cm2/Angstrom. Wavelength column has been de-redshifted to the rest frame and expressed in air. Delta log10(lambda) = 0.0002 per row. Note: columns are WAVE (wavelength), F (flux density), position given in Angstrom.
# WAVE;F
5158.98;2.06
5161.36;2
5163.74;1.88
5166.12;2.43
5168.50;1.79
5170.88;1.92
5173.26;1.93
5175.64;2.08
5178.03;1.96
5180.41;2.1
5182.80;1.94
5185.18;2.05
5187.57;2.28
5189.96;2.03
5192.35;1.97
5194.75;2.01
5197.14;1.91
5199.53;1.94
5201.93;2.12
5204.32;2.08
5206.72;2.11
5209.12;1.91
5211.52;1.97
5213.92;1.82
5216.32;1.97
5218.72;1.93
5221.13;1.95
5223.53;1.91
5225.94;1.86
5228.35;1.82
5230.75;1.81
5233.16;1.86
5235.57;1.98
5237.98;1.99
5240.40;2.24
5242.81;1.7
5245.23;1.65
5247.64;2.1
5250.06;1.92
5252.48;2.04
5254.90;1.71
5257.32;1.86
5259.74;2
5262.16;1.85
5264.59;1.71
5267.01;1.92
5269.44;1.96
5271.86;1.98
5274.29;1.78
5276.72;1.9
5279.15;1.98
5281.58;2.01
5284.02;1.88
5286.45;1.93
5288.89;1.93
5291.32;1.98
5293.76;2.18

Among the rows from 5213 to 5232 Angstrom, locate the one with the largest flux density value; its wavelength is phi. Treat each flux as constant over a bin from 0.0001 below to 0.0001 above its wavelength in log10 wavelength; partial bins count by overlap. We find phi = 5216.32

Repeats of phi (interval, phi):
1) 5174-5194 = 5187.57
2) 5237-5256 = 5240.40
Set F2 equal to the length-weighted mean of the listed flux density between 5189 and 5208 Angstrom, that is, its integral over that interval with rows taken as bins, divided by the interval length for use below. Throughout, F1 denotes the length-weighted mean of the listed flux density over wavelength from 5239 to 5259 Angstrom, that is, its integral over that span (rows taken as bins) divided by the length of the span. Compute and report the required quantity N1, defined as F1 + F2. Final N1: 3.93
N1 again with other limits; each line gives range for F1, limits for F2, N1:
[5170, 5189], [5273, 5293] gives 3.96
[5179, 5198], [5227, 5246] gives 3.92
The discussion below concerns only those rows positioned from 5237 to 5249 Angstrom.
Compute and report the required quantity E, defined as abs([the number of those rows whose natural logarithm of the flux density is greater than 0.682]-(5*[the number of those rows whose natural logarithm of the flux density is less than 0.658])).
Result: 7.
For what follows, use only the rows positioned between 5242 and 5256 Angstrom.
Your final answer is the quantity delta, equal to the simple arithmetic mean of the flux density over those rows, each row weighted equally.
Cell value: 1.85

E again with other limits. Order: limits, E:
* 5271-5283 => 7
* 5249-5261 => 13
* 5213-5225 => 15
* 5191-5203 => 3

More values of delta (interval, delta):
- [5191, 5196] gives 1.99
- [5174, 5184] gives 2.02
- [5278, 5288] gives 1.95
